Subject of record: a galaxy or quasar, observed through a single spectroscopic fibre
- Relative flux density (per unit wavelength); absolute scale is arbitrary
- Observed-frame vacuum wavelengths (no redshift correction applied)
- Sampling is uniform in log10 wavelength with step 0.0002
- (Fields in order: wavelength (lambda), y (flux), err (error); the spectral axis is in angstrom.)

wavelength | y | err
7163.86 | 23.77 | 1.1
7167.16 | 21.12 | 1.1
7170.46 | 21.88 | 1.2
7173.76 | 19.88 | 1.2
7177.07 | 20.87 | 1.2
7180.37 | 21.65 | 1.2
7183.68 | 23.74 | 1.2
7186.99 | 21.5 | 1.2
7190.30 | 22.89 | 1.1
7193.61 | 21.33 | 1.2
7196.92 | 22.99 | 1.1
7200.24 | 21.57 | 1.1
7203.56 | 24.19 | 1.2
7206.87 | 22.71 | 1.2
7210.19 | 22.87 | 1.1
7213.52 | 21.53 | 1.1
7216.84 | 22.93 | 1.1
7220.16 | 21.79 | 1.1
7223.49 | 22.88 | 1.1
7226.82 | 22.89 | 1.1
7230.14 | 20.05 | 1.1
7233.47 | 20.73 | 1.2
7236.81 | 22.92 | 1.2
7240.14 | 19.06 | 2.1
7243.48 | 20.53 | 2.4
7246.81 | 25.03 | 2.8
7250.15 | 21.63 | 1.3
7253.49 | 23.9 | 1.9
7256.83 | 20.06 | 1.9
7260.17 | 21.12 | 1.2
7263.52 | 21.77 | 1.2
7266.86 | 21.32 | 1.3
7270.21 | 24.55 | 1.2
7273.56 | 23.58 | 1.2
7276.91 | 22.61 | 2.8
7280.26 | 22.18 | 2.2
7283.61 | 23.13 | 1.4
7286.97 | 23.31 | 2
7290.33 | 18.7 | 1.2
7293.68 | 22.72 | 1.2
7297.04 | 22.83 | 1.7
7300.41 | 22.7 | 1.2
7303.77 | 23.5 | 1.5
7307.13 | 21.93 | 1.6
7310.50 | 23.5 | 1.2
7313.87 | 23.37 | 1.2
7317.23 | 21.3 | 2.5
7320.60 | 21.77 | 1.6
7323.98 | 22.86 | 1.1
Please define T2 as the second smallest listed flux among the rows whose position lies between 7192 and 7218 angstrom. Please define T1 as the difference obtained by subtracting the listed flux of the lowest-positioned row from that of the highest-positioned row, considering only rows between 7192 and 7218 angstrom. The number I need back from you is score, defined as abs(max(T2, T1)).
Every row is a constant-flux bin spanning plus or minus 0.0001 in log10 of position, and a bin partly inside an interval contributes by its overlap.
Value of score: 21.5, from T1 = 2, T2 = 21.53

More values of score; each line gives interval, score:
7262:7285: 21.8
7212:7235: 20.7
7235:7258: 20.1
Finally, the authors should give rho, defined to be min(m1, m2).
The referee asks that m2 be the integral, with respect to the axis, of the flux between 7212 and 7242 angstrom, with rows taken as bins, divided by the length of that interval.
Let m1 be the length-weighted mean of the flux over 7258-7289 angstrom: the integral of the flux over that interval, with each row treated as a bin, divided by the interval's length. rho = 21.6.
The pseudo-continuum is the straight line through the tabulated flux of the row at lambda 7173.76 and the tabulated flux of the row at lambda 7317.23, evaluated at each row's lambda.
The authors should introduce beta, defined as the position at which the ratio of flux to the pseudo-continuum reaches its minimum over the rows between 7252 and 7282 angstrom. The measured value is 7256.83 angstrom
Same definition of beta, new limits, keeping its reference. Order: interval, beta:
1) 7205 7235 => 7230.14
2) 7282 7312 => 7290.33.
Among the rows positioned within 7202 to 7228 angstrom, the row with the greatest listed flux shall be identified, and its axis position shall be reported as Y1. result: 7203.56 angstrom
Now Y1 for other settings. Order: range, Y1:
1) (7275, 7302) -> 7286.97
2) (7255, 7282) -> 7270.21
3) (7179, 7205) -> 7203.56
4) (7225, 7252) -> 7246.81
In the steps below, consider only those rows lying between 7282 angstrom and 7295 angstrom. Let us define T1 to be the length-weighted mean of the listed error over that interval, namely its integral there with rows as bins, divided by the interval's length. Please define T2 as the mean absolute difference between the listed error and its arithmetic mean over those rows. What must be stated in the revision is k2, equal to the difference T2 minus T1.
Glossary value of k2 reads -1.18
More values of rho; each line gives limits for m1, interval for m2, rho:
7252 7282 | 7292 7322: 22.3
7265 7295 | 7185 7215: 22.4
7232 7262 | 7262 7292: 21.7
